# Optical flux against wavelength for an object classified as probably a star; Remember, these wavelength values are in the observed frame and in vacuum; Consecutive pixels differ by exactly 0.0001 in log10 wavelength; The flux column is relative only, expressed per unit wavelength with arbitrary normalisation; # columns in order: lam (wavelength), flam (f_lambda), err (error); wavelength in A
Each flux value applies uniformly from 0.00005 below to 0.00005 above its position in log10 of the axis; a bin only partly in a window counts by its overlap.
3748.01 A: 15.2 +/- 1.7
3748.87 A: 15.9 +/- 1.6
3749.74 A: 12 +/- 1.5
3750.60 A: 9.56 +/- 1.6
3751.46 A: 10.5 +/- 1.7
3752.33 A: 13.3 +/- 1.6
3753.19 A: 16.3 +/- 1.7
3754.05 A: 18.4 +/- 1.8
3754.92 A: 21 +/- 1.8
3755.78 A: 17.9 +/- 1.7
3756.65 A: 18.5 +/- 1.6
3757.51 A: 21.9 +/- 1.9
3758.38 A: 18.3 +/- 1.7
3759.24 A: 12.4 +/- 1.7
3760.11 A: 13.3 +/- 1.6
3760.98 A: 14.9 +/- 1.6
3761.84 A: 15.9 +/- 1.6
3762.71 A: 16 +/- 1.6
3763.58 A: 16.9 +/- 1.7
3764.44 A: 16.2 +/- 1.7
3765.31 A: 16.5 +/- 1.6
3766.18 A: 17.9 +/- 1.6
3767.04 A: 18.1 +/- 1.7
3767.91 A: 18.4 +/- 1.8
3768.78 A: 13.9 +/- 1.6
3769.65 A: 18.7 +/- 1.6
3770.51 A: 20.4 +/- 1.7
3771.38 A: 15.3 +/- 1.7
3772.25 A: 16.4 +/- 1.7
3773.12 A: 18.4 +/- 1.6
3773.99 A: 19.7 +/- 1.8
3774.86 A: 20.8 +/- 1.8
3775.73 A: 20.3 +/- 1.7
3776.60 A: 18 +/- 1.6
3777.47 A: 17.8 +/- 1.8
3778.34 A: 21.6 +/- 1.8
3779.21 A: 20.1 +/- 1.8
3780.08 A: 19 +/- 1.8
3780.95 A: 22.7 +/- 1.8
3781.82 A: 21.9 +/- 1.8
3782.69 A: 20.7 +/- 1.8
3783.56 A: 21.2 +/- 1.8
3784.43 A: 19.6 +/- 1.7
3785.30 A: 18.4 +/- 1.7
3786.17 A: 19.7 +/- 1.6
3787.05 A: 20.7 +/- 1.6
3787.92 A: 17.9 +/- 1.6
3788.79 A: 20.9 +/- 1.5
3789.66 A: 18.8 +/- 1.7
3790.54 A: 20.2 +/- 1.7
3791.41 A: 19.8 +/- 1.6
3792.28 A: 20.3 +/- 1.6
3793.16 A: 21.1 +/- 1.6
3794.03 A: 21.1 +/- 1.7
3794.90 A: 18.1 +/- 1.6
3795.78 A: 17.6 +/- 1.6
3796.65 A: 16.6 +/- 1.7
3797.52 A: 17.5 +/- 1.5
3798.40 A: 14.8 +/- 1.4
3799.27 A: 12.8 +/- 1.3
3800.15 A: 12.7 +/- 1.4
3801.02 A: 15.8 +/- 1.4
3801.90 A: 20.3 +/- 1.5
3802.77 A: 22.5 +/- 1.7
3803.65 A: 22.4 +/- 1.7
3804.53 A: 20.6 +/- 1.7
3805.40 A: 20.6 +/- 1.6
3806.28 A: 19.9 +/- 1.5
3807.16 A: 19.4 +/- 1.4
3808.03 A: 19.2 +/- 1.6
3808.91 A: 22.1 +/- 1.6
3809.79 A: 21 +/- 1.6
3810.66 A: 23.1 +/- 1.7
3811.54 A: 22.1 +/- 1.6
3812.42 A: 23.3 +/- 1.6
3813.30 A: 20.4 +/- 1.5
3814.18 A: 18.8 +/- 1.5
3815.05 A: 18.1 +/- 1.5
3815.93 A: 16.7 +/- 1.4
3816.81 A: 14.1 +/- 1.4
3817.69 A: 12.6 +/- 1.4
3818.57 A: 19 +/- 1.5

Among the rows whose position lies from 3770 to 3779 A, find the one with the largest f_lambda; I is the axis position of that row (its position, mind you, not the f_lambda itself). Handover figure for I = 3778.34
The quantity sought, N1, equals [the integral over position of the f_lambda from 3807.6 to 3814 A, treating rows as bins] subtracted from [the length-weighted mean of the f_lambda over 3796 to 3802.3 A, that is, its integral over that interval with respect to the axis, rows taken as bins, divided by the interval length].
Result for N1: -122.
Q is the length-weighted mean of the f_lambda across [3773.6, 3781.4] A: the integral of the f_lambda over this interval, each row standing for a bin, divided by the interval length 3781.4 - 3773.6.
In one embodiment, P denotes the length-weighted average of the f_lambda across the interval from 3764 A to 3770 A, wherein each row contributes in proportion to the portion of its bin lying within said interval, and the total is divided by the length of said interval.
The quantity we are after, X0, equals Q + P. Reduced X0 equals 37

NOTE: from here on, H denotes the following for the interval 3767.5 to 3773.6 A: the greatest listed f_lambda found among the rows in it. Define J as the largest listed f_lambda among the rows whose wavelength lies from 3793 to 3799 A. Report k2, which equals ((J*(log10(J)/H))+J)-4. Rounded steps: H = 20.4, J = 21.1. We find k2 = 18.5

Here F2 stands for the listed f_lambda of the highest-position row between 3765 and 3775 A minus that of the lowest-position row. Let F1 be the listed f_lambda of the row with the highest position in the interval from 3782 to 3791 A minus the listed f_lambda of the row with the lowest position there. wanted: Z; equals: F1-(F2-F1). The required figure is -5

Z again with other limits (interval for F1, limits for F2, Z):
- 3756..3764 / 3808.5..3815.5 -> 1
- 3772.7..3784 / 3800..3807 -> -2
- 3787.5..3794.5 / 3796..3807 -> 3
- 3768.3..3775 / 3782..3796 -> 17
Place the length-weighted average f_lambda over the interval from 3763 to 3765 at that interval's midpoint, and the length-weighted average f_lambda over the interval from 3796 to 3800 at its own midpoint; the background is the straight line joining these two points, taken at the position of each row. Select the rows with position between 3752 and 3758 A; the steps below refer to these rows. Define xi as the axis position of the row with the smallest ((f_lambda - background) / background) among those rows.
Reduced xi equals 3752.33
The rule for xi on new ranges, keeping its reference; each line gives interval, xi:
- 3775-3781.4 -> 3777.47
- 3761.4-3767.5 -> 3761.84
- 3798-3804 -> 3800.15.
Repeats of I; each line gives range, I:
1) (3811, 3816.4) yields 3812.42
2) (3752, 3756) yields 3754.92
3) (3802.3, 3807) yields 3802.77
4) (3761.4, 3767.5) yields 3767.04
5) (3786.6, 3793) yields 3788.79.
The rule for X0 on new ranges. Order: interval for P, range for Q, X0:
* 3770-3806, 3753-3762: 36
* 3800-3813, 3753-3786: 39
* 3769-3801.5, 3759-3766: 34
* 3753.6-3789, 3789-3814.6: 38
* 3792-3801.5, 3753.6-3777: 35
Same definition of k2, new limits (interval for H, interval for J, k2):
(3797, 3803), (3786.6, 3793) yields 18.1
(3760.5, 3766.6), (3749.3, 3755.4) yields 18.6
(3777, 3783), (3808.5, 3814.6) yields 20.7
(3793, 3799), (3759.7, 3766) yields 13.9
